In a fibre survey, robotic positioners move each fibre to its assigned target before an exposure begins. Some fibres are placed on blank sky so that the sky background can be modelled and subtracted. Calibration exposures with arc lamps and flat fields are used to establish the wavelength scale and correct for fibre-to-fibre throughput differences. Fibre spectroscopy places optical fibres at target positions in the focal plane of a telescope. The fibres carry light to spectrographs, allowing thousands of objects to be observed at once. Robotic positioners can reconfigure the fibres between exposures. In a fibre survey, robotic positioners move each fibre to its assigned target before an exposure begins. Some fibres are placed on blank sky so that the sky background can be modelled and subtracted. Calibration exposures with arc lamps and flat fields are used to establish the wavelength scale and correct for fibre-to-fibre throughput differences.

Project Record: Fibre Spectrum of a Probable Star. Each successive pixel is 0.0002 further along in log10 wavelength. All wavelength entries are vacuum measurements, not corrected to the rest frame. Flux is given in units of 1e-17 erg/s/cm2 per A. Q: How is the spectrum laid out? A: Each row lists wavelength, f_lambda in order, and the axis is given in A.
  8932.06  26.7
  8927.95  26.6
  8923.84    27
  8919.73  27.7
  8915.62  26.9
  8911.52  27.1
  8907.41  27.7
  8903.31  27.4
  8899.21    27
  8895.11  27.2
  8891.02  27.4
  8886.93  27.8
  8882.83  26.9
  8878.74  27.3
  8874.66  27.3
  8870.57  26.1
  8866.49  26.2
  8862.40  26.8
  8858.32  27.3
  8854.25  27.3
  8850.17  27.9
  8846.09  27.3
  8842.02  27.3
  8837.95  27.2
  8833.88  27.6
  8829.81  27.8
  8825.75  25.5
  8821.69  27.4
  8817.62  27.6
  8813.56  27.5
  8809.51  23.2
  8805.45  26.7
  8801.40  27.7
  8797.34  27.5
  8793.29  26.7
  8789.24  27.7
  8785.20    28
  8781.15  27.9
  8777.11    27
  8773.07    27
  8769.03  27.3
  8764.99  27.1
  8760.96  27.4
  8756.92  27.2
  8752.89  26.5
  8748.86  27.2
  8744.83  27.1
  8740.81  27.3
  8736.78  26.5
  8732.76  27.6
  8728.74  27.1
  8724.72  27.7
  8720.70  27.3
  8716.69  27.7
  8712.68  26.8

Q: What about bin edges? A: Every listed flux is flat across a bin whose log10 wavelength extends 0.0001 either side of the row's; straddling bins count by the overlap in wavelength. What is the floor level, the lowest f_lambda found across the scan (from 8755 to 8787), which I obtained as 27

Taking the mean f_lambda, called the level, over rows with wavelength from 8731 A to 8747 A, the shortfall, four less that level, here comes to -23.1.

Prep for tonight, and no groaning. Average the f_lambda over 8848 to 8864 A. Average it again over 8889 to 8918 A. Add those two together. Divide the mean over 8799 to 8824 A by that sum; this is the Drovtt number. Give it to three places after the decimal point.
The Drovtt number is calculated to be 0.489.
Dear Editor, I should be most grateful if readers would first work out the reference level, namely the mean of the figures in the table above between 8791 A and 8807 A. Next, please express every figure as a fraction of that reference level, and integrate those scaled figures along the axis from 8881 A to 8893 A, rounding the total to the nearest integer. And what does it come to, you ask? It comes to 12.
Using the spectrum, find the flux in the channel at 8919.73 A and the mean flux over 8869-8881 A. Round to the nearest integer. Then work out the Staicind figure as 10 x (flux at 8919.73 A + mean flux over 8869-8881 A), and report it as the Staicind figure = 546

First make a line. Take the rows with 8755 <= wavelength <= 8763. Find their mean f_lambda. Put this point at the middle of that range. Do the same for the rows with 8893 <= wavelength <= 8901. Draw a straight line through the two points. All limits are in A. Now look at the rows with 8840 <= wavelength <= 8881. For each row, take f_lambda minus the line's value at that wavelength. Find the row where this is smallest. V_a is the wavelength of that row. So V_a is 8870.57 A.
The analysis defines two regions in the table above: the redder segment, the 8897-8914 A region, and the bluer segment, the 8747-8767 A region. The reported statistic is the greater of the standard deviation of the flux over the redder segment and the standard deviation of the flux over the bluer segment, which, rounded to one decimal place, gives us 0.3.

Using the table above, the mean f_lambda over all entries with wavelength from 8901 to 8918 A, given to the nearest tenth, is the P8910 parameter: 27.3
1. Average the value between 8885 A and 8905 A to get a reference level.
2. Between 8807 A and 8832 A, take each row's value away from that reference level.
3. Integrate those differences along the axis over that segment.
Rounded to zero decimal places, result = 21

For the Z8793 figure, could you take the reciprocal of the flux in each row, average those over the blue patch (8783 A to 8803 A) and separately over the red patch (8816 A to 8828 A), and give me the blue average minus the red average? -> -0.0010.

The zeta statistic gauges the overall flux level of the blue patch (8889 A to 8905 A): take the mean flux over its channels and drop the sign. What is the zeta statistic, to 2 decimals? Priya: 27.25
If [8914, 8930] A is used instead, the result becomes 27.05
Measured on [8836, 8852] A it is 27.42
